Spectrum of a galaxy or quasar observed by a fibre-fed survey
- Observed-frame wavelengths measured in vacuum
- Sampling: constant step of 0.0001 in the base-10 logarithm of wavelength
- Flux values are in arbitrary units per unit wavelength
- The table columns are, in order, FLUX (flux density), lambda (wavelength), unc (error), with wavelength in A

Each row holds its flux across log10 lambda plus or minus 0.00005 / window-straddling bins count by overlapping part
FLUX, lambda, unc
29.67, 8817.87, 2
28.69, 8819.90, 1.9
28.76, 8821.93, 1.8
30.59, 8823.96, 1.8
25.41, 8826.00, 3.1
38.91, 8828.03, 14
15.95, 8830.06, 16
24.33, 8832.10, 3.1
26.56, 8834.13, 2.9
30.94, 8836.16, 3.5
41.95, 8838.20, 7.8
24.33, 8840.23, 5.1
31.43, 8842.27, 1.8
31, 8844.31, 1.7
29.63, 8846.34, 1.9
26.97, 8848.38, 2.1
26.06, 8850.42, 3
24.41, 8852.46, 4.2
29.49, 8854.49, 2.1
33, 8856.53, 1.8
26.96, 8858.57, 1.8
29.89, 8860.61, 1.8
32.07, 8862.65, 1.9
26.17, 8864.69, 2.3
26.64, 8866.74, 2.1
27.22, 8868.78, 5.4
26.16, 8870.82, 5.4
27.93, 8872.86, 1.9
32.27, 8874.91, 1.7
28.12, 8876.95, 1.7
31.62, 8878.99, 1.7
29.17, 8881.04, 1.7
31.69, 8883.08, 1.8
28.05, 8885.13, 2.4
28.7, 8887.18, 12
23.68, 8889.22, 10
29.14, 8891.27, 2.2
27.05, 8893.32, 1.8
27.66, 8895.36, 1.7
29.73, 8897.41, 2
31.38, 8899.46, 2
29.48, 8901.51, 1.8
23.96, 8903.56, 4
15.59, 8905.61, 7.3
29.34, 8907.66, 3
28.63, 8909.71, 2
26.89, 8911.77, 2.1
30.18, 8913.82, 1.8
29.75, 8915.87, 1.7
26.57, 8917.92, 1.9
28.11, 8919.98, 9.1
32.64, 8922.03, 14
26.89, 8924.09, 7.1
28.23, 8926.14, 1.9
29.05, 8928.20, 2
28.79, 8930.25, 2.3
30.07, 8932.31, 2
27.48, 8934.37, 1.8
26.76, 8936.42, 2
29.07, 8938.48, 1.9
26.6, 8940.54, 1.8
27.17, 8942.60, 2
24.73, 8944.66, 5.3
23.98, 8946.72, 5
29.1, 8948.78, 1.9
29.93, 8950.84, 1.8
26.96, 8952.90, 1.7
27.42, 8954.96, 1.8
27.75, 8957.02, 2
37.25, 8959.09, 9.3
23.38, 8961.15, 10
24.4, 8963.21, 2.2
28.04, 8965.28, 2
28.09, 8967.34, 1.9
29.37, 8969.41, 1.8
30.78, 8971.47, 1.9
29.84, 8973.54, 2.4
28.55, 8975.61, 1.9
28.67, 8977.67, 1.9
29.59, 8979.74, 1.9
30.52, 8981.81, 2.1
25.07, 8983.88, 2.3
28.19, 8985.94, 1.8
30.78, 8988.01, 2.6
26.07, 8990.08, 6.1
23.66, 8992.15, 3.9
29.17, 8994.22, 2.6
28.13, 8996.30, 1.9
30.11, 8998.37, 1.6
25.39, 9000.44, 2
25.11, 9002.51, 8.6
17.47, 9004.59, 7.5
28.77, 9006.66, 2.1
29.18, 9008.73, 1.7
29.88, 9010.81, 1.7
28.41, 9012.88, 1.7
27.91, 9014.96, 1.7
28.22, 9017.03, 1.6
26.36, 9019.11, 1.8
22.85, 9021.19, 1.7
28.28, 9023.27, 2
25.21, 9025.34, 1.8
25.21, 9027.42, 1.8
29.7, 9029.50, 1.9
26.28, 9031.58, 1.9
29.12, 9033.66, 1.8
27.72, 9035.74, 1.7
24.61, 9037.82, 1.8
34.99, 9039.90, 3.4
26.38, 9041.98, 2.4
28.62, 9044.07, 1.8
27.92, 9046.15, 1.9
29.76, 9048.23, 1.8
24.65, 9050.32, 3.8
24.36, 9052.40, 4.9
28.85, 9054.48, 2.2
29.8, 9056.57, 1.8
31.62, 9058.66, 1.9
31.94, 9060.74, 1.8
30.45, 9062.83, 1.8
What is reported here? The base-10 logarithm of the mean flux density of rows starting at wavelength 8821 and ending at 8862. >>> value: 1.46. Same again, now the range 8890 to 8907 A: 1.43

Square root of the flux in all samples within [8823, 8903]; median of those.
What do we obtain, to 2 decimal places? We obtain 5.36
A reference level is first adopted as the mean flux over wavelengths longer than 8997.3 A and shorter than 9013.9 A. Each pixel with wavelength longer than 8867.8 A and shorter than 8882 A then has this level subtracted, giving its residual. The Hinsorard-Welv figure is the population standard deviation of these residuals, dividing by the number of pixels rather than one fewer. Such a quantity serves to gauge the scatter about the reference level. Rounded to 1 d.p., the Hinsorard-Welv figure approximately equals 2.1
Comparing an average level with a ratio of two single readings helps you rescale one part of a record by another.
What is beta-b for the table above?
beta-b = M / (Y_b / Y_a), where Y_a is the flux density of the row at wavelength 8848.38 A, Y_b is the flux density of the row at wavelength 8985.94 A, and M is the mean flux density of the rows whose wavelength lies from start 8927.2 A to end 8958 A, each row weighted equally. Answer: 26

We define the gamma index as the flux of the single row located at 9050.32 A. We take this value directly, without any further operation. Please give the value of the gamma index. 24.65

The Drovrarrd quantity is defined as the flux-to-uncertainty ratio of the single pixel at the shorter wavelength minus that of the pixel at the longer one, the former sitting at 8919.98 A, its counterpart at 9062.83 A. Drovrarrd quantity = -14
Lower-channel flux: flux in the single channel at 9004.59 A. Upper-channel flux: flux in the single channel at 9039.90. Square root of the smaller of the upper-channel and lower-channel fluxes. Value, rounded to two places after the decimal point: 4.18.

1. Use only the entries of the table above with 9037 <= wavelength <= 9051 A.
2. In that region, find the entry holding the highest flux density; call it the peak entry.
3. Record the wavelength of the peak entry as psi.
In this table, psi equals 9039.90 A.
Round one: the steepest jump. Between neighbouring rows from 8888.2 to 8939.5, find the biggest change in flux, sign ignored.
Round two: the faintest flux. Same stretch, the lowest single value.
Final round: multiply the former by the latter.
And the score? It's 214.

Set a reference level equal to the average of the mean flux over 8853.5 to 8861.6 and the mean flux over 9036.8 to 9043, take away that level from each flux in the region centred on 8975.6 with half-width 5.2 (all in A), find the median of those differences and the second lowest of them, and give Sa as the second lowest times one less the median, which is -0.4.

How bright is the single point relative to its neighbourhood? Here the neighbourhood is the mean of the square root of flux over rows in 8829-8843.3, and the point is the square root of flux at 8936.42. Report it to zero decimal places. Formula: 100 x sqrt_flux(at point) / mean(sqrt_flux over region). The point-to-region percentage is 99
